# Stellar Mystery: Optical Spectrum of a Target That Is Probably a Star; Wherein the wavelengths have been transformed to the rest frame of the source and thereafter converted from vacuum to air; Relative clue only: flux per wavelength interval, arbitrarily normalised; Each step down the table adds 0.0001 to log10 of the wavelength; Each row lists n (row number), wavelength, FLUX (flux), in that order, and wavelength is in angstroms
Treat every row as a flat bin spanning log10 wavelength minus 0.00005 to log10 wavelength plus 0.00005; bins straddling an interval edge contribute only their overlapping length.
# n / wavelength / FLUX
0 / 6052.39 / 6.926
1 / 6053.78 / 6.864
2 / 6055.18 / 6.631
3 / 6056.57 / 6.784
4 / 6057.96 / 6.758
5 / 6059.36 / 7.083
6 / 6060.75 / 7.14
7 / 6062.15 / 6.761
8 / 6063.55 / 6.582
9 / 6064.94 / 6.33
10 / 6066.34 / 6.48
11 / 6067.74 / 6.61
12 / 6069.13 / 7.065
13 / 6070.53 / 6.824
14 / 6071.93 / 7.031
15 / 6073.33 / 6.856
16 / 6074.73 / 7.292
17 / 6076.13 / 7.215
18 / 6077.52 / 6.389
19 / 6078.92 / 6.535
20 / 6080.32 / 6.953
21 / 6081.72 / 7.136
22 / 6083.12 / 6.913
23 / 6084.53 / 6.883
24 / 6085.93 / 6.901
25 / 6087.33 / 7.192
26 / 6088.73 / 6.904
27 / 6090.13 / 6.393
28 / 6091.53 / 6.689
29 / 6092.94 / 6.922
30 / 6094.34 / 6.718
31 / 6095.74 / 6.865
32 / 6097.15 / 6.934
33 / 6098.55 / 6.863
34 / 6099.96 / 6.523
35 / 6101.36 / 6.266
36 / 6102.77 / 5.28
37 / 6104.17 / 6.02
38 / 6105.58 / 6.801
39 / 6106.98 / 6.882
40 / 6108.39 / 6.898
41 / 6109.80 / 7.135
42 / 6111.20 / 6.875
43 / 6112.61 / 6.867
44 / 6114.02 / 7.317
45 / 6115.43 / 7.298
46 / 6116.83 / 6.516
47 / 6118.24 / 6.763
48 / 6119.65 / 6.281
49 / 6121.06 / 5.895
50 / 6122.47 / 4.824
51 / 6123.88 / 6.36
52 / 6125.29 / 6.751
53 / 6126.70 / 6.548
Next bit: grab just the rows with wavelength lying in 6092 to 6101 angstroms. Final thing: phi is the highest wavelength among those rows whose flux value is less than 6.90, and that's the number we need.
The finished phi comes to 6099.96 angstroms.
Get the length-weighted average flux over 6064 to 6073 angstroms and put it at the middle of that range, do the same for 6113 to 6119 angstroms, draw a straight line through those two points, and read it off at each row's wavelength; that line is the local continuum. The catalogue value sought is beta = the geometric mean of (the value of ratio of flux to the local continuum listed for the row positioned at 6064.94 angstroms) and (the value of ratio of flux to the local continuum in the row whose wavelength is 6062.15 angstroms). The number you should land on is 0.98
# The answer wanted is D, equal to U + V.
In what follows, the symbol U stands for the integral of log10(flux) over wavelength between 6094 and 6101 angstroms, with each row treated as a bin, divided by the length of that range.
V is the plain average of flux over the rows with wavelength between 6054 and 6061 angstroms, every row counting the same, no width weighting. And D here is 7.71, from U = 0.830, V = 6.88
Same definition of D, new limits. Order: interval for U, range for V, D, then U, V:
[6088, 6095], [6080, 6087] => 7.79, 0.828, 6.96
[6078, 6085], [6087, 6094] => 7.66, 0.836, 6.82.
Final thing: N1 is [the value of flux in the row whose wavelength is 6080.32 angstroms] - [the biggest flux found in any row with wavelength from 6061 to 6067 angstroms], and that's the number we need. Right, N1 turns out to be 0.2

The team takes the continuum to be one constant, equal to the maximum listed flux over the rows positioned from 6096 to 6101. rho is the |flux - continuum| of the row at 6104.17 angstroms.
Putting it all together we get 0.91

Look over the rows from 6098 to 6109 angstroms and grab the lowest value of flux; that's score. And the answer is 5.28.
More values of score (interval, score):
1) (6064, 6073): 6.33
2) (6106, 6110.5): 6.882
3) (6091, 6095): 6.689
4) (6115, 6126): 4.824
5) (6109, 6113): 6.867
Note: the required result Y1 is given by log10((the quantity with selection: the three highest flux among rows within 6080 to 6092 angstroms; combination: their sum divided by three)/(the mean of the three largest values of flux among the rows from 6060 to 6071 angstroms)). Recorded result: 0.005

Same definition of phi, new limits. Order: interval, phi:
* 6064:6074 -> 6073.33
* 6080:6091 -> 6090.13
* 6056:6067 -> 6066.34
